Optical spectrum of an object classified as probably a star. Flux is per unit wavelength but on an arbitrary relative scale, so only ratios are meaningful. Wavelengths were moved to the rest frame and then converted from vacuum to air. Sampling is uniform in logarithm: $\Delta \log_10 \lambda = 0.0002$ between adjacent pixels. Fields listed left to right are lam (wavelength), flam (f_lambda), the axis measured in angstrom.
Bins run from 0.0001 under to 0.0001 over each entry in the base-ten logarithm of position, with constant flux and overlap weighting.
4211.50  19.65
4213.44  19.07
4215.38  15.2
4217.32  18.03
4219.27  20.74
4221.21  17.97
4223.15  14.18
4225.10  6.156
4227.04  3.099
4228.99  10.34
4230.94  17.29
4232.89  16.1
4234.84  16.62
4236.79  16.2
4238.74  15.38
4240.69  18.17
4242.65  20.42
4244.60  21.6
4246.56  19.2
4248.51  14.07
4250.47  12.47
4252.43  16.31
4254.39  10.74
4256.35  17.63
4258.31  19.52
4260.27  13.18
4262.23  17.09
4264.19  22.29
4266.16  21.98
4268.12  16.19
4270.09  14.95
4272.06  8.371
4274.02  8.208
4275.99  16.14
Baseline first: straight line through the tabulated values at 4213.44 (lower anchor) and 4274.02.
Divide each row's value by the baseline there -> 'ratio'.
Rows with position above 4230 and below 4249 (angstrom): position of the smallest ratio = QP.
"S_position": 4232.89 angstrom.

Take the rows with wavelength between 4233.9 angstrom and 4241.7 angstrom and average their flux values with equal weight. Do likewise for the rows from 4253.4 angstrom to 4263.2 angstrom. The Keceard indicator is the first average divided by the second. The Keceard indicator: 1.06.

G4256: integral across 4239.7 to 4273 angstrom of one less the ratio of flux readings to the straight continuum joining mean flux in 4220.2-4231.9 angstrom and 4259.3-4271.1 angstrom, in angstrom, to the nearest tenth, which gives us -1.5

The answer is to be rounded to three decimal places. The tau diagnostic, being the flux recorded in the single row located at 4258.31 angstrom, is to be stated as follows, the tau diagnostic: 19.520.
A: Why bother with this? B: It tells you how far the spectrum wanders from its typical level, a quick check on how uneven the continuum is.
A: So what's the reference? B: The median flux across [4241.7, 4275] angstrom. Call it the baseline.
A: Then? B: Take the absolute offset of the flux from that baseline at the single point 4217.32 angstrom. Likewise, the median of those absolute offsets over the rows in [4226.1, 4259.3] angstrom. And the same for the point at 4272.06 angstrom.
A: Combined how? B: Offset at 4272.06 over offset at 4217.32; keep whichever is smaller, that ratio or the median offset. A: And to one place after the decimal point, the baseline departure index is 2.2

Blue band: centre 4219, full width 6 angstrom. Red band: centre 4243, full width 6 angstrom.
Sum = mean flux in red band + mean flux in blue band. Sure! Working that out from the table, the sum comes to 39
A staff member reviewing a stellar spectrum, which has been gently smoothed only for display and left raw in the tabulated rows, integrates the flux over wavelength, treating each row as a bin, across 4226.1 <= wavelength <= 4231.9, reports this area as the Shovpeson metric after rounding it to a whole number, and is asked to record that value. 60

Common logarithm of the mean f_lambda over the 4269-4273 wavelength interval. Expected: 1.07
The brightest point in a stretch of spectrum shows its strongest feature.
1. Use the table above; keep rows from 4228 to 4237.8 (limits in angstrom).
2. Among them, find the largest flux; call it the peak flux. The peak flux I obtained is 17.29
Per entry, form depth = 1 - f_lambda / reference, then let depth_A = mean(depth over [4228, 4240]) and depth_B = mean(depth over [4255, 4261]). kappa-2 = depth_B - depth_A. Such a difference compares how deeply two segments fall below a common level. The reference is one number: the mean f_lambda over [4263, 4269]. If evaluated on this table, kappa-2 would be -0.1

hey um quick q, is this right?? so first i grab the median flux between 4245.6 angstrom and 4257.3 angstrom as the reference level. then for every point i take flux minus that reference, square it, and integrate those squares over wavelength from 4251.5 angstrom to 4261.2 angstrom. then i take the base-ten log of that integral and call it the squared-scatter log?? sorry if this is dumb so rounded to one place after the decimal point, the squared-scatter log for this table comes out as 2.0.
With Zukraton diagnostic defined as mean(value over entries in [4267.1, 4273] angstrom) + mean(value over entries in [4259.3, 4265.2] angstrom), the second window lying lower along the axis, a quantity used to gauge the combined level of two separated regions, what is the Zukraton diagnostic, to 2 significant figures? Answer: 31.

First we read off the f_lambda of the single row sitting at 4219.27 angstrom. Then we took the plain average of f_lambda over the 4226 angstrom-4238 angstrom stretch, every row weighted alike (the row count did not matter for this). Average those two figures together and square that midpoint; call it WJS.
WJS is 289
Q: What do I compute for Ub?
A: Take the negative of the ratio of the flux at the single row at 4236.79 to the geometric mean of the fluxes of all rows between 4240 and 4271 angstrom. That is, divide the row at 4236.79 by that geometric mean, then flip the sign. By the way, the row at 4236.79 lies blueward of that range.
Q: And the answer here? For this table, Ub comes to -1.0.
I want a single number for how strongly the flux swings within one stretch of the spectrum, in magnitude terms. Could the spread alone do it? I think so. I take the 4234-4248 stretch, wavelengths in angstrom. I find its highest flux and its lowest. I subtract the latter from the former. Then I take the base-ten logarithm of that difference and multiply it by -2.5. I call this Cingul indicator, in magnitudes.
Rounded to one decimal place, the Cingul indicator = -2.0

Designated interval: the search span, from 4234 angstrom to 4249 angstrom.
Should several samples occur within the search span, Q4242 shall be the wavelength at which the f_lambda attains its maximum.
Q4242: 4244.60 angstrom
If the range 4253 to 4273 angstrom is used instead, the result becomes 4264.19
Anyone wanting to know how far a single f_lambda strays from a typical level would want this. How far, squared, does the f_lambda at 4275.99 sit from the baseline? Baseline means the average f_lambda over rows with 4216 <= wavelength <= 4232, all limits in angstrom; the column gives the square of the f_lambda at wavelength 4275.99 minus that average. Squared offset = 7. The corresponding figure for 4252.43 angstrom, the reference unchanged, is 8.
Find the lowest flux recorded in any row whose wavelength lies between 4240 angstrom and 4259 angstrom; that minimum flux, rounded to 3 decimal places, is 10.740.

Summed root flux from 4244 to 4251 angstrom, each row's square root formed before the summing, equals 16.3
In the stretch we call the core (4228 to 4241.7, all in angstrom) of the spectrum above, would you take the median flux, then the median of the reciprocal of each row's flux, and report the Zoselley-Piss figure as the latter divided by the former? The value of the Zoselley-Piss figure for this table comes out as 0.0038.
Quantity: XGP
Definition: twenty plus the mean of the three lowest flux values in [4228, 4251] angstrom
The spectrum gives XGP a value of 32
